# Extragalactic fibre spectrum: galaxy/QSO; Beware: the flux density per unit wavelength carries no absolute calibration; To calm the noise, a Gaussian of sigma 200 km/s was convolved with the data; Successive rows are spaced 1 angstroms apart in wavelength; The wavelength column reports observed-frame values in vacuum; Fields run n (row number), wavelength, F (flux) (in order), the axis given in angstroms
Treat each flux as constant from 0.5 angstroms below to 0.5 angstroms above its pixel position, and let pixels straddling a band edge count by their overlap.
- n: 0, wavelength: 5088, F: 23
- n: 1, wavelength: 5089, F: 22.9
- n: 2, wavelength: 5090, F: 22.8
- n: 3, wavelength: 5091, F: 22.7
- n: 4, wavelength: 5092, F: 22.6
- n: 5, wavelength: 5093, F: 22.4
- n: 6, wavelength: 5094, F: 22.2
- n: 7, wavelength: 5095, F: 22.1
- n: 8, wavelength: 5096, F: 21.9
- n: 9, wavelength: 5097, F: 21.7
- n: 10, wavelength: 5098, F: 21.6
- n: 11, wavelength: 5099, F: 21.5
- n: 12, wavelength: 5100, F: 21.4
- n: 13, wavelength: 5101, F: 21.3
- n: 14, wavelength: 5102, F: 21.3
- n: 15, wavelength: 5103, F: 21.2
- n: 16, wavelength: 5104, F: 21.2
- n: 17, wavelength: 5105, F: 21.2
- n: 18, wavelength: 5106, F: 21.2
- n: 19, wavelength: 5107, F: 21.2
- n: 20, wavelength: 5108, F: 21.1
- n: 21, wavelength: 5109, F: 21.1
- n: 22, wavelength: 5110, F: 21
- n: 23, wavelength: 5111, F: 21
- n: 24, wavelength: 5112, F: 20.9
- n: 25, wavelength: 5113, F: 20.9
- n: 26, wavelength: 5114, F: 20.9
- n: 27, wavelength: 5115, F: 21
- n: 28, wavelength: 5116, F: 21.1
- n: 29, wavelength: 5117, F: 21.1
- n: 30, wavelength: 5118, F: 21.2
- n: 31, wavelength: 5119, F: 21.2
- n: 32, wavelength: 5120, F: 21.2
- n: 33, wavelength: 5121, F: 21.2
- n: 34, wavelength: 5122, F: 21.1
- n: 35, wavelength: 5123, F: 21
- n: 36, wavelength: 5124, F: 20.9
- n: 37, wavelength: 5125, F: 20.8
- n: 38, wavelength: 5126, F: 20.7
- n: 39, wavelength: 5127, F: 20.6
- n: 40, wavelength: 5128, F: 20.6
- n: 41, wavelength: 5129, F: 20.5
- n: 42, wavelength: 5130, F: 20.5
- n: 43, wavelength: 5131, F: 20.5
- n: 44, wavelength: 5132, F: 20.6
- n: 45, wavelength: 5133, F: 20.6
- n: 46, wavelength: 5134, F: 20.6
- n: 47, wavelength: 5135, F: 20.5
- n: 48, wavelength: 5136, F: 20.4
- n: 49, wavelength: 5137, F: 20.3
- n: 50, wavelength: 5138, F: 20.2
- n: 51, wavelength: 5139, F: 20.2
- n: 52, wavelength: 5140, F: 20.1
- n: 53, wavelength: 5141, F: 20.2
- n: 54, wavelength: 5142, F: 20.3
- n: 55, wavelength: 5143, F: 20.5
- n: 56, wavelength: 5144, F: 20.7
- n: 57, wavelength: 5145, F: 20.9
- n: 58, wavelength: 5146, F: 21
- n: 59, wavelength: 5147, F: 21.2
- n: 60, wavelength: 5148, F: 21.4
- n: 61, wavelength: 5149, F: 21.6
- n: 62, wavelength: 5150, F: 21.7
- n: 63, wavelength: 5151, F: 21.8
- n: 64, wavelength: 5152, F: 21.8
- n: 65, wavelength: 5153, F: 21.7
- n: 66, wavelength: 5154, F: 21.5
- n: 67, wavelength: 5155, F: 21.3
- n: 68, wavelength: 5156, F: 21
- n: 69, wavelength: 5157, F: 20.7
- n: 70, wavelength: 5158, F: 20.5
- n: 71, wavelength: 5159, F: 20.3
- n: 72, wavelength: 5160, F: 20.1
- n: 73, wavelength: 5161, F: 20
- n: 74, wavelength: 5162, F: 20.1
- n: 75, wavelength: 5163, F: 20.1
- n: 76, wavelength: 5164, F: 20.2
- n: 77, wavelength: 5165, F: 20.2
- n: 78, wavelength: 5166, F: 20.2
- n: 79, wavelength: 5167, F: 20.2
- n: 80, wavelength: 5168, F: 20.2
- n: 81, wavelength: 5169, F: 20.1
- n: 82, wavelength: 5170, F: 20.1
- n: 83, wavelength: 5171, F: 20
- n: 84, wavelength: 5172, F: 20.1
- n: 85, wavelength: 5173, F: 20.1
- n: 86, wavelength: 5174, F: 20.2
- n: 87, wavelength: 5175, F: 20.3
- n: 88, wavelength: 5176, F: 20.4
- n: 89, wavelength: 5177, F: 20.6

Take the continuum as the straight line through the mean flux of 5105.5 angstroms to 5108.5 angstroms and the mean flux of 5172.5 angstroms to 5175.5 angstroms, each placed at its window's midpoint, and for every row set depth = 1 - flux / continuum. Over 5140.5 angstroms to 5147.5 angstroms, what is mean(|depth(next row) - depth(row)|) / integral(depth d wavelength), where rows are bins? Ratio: -0.48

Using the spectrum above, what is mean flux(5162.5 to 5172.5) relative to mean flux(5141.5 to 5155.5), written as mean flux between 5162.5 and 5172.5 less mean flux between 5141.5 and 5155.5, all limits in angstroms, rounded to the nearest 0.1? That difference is -1.1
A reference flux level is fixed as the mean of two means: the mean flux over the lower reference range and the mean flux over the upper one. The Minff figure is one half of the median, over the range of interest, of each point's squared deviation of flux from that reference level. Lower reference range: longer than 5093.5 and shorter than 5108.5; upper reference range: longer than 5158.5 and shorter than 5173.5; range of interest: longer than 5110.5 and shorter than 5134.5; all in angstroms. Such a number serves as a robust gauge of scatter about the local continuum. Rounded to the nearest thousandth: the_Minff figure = 0.021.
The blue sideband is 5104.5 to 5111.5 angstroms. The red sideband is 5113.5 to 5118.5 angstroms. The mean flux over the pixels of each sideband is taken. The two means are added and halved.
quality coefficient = 21.1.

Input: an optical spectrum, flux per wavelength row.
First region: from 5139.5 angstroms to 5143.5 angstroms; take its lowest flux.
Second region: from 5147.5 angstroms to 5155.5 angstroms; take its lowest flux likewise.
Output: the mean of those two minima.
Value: 20.7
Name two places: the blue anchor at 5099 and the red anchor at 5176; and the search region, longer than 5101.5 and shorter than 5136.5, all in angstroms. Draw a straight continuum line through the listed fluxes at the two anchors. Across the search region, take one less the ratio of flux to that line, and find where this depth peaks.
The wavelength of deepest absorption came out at 5136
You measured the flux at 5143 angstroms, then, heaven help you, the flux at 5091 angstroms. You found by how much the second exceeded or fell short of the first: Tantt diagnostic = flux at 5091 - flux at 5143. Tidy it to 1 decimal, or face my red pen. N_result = 2.2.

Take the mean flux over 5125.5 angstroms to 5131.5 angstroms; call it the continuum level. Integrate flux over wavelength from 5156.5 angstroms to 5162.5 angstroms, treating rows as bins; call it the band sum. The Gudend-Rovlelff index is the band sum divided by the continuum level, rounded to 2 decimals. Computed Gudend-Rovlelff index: 5.92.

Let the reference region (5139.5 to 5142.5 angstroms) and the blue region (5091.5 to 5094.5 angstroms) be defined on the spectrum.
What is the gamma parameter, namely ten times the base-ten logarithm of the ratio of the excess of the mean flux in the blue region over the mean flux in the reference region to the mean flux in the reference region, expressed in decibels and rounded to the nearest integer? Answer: -10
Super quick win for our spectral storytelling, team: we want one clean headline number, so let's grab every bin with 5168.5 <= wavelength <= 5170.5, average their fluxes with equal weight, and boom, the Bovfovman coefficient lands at 20.1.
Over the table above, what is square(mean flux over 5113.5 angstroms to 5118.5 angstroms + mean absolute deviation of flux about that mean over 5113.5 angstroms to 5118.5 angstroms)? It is 447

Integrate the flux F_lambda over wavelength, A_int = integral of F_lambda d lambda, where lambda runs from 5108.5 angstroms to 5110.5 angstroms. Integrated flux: 42.1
